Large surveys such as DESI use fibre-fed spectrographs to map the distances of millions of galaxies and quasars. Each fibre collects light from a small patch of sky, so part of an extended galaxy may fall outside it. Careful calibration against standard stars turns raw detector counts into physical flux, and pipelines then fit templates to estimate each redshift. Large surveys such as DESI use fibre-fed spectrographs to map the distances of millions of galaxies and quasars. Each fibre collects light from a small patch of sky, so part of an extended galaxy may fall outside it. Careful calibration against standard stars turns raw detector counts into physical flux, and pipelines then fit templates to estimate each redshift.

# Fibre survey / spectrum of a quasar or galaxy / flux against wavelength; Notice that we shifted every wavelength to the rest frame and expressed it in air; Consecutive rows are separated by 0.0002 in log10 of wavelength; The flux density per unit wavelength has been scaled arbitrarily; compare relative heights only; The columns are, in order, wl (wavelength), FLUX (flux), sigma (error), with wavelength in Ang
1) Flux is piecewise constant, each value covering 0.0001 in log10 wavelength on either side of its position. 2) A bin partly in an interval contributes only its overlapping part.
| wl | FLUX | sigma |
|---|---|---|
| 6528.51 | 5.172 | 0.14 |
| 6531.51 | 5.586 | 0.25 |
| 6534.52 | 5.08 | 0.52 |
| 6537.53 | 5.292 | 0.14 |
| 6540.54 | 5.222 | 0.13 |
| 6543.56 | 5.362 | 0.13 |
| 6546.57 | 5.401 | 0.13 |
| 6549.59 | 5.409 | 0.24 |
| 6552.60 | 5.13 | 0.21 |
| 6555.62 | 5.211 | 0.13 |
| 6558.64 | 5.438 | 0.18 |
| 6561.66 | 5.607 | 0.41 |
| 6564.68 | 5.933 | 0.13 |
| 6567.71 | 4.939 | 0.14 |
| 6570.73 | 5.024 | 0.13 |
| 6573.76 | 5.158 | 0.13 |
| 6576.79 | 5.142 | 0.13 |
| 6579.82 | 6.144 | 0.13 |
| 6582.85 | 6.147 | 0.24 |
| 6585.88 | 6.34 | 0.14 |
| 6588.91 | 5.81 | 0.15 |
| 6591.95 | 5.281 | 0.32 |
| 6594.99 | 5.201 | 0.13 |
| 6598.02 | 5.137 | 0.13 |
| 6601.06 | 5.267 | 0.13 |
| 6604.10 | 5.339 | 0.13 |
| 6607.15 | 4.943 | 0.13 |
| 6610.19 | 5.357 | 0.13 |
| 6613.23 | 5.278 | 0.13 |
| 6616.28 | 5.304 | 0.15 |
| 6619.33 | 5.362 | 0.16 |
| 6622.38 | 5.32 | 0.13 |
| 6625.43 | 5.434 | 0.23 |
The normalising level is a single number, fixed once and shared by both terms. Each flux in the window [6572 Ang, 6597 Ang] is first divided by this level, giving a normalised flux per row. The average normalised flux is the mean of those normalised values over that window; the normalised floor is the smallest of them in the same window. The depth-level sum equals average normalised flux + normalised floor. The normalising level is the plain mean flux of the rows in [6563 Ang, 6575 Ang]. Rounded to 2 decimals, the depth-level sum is 2.05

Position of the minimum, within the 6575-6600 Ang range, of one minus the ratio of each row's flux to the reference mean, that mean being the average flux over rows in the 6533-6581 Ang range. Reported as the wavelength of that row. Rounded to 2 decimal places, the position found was 6585.88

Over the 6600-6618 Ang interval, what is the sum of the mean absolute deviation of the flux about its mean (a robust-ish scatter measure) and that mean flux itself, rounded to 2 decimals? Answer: 5.35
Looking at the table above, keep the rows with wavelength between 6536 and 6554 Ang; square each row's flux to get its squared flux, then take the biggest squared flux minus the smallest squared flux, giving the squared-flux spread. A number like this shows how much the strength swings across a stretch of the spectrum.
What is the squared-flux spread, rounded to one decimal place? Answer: 2.9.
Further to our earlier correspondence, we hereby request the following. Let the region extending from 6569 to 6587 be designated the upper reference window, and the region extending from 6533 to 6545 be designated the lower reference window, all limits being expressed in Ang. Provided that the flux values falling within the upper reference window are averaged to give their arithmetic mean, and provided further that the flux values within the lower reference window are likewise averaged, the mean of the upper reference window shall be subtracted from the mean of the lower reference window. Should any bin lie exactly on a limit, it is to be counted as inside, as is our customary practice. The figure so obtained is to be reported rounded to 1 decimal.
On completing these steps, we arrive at -0.4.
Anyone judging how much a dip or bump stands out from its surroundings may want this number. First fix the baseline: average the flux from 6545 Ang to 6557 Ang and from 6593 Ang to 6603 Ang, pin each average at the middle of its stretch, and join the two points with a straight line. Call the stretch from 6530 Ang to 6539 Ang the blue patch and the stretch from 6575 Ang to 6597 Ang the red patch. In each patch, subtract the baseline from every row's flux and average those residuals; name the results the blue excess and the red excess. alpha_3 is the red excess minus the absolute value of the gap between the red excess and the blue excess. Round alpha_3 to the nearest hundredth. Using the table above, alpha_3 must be 0.00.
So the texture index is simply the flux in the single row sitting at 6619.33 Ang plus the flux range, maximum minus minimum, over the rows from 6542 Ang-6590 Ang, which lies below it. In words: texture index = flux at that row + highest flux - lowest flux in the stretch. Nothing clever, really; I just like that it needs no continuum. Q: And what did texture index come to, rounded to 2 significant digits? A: 6.8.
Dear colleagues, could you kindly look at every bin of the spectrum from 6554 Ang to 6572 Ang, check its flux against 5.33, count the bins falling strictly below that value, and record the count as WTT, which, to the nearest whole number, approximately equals 3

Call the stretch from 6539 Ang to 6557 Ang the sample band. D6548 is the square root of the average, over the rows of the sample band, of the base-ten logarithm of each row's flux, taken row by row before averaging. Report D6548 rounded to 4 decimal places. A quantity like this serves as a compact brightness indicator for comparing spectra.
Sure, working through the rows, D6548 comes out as 0.8505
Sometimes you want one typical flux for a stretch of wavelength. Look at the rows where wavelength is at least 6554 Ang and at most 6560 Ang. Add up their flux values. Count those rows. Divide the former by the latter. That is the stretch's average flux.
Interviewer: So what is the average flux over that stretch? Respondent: 5.32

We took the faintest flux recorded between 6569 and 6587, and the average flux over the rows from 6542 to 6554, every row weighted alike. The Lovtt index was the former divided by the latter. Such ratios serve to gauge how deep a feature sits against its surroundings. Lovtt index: 0.94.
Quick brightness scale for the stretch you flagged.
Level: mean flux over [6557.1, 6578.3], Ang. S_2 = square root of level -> 2.31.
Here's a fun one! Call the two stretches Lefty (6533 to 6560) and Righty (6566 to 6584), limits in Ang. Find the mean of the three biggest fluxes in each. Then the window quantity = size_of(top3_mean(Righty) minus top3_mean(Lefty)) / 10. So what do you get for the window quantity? 0.040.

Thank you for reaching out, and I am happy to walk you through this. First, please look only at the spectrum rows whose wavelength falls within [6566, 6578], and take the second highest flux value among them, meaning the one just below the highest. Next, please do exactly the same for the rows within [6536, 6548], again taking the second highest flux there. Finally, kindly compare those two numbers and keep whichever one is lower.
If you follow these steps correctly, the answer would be 5.14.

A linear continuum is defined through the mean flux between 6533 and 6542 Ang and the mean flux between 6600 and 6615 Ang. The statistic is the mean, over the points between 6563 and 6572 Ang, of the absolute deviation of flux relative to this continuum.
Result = 0.4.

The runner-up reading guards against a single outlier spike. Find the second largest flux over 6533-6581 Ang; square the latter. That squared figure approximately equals 35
